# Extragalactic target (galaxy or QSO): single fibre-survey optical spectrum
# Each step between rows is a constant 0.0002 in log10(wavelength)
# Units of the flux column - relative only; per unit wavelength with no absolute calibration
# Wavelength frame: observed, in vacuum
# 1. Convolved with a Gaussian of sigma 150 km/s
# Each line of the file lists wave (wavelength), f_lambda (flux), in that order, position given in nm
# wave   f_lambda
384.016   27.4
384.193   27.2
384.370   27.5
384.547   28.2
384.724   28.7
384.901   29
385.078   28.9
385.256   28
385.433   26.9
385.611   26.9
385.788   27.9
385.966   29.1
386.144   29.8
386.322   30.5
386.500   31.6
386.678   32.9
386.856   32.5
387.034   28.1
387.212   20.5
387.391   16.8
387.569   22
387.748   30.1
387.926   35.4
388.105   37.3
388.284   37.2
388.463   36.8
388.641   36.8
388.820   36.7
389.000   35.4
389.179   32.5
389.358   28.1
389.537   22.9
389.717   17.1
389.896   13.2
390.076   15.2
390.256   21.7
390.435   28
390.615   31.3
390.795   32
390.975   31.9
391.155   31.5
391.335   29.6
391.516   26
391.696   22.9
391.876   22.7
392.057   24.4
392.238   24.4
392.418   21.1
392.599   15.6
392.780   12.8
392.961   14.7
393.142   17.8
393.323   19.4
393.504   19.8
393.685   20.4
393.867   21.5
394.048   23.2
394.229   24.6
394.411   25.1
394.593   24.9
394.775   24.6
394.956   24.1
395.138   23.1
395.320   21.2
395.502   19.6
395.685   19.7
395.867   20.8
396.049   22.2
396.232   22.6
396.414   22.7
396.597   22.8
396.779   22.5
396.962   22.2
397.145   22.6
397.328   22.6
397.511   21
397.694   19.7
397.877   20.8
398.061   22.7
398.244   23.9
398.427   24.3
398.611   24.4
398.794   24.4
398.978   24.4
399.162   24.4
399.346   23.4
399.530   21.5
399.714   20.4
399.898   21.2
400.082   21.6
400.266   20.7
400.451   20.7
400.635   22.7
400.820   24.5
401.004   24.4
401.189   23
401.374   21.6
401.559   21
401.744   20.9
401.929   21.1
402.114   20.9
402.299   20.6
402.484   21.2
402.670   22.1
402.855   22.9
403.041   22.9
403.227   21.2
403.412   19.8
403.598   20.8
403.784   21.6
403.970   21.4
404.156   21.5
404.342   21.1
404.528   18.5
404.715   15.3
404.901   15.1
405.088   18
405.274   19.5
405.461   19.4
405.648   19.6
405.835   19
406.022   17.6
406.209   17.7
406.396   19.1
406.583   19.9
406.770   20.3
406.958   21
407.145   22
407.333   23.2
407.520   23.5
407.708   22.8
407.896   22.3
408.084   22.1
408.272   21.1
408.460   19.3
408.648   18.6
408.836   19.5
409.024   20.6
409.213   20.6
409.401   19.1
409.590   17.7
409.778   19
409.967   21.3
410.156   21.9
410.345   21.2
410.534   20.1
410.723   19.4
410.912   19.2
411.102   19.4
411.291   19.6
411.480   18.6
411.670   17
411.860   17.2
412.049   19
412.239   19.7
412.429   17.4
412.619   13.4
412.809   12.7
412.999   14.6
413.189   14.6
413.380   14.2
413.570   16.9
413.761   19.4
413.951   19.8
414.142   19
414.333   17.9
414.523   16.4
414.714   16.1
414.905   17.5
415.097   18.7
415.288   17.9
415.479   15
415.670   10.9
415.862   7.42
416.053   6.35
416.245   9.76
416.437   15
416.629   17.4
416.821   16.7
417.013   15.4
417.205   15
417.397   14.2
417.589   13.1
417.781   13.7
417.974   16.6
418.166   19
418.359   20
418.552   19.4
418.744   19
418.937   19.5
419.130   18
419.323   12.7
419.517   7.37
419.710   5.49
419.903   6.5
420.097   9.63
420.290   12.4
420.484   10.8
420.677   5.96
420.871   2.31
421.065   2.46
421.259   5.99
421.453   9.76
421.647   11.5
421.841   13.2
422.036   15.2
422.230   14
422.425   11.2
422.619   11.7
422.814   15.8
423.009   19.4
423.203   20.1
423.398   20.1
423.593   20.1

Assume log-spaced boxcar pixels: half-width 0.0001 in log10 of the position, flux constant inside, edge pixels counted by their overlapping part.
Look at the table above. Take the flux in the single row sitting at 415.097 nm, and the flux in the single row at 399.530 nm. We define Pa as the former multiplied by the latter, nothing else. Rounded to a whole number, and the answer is 402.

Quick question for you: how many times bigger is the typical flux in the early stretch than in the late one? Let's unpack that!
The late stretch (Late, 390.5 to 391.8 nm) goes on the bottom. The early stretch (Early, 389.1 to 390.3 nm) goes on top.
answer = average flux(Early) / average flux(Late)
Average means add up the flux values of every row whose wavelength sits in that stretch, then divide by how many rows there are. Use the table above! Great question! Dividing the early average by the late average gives 0.73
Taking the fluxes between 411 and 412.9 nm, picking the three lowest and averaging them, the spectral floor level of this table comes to 14.4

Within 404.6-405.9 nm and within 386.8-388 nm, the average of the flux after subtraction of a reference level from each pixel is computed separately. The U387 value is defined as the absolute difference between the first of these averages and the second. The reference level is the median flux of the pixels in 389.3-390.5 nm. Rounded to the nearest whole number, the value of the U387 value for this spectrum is 8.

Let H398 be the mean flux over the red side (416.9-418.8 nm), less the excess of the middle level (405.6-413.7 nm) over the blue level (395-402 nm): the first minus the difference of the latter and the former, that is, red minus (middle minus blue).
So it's 19.6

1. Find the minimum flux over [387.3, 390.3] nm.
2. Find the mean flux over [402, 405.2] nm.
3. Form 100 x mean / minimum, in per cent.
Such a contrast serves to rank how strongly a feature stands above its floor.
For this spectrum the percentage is 154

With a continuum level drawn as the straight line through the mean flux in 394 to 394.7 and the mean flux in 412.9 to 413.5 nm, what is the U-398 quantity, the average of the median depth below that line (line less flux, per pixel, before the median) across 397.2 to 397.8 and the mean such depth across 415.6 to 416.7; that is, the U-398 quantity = 2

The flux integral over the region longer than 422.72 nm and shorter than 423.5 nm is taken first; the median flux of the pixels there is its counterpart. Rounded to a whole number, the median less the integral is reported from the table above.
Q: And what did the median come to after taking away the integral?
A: 5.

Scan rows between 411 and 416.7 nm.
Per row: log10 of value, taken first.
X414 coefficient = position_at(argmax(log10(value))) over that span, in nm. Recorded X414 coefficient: 413.951 nm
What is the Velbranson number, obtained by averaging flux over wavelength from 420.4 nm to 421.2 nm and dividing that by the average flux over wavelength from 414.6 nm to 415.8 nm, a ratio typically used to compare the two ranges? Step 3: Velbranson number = 0.3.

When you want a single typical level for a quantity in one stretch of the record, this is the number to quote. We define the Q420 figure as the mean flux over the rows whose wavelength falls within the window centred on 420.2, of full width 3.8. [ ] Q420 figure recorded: 11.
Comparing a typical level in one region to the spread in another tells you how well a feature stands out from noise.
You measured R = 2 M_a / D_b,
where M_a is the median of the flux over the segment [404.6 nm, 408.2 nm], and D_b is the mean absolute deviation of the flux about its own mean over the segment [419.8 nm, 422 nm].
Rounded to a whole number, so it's 12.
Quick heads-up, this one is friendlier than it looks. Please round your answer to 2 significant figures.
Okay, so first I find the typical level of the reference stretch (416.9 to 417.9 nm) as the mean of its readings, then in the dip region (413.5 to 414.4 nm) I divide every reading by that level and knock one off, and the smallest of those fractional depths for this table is 0.18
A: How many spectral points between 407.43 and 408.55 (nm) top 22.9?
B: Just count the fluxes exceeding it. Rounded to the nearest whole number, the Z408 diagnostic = 1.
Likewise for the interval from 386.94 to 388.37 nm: 5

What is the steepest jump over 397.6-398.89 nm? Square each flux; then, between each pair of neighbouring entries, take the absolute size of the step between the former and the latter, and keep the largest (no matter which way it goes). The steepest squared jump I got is 83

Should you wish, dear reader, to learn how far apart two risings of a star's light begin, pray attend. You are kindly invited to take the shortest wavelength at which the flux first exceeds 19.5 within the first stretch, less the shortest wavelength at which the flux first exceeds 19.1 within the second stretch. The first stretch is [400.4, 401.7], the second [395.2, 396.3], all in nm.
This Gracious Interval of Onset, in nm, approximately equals 5.13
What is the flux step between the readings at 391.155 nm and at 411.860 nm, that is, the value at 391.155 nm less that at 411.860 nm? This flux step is 14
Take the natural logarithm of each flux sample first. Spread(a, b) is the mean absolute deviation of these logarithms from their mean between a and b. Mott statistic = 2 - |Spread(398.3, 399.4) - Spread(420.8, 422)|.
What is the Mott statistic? 1.38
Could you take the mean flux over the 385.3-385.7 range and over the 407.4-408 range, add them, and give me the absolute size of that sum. 50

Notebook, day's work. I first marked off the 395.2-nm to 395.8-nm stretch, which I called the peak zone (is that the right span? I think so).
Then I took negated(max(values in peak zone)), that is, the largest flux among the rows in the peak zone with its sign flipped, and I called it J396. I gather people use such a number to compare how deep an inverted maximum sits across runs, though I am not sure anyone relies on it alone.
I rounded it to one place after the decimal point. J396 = -21.2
